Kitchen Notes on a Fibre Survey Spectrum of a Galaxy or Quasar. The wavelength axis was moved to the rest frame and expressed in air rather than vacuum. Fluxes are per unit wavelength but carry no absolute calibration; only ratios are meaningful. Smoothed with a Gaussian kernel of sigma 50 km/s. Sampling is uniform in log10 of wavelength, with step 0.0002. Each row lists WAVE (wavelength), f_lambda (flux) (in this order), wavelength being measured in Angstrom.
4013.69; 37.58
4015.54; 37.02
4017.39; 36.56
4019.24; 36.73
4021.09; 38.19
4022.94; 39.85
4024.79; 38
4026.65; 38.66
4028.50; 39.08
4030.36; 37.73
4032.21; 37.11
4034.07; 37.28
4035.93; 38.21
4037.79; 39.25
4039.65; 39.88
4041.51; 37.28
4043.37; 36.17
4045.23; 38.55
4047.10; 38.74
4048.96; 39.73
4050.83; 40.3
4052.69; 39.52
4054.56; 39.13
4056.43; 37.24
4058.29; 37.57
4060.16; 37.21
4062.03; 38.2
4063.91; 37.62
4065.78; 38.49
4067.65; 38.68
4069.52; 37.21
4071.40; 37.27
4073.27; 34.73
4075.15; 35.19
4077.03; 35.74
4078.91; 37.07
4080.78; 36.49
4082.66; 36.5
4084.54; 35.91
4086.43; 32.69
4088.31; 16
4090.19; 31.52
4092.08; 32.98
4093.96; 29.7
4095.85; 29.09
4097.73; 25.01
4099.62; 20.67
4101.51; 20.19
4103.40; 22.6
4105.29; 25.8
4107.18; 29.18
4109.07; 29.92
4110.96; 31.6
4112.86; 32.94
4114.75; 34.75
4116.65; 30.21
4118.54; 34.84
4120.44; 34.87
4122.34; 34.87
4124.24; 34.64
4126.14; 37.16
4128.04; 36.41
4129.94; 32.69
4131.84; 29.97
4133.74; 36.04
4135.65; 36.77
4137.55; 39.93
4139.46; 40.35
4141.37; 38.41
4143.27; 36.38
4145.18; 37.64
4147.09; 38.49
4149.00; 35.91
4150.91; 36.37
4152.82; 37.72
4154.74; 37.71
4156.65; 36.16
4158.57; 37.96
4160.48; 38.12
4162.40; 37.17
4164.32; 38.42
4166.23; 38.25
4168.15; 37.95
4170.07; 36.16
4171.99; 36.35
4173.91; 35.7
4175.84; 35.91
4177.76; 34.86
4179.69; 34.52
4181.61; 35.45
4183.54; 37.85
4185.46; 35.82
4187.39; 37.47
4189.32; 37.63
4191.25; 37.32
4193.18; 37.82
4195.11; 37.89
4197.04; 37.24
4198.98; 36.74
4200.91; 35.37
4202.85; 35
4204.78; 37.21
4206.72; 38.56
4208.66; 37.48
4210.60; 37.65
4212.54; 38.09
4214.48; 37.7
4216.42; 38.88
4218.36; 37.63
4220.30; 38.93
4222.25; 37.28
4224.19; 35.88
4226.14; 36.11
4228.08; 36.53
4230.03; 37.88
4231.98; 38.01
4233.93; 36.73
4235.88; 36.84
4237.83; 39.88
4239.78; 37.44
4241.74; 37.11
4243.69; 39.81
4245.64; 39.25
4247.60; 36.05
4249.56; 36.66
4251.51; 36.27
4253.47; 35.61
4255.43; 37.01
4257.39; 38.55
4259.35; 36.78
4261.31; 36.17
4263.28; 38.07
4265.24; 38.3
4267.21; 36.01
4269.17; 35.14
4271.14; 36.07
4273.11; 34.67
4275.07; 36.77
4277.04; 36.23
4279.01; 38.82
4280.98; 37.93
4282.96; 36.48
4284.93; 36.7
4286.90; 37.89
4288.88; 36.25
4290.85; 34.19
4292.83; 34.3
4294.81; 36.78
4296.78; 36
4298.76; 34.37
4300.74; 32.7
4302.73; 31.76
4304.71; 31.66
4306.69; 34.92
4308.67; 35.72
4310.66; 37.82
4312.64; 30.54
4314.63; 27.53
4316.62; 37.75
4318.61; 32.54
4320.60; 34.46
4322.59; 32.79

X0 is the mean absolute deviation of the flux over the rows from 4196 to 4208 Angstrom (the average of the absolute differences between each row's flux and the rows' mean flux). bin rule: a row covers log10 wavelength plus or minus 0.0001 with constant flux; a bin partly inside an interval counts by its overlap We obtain 1.00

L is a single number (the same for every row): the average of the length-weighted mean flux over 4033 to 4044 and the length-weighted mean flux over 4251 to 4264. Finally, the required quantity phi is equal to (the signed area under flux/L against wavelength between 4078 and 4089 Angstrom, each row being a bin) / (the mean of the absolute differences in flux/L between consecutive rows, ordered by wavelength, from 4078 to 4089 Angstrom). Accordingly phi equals 86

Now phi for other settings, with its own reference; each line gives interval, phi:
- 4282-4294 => 414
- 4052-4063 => 529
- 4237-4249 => 248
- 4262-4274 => 381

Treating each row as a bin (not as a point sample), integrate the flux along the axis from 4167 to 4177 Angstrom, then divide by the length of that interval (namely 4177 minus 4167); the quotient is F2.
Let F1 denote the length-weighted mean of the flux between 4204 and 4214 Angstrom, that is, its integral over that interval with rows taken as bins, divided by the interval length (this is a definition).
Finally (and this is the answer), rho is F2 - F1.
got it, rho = -1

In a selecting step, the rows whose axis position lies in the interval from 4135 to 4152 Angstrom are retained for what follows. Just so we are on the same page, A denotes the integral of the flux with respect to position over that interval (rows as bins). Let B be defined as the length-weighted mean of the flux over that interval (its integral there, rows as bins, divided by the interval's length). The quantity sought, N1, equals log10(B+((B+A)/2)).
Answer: 2.578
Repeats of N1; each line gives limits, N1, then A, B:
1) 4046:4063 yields 2.587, 656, 38.6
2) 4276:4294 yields 2.584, 657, 36.5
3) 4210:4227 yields 2.575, 639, 37.6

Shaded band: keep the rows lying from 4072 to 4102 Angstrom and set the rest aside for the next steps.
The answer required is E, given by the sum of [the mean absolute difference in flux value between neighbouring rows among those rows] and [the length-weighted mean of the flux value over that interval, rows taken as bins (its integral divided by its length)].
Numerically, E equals 34.4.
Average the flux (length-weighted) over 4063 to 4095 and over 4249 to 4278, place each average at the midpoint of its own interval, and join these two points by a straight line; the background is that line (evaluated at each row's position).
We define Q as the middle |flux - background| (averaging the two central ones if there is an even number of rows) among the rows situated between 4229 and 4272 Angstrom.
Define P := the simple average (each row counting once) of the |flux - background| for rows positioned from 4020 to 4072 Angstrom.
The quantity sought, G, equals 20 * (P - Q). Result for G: 71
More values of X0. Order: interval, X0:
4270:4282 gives 1.09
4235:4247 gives 1.26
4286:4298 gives 1.10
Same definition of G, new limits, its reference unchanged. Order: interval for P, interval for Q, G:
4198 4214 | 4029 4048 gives -55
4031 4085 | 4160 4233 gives 39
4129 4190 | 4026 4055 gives -57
